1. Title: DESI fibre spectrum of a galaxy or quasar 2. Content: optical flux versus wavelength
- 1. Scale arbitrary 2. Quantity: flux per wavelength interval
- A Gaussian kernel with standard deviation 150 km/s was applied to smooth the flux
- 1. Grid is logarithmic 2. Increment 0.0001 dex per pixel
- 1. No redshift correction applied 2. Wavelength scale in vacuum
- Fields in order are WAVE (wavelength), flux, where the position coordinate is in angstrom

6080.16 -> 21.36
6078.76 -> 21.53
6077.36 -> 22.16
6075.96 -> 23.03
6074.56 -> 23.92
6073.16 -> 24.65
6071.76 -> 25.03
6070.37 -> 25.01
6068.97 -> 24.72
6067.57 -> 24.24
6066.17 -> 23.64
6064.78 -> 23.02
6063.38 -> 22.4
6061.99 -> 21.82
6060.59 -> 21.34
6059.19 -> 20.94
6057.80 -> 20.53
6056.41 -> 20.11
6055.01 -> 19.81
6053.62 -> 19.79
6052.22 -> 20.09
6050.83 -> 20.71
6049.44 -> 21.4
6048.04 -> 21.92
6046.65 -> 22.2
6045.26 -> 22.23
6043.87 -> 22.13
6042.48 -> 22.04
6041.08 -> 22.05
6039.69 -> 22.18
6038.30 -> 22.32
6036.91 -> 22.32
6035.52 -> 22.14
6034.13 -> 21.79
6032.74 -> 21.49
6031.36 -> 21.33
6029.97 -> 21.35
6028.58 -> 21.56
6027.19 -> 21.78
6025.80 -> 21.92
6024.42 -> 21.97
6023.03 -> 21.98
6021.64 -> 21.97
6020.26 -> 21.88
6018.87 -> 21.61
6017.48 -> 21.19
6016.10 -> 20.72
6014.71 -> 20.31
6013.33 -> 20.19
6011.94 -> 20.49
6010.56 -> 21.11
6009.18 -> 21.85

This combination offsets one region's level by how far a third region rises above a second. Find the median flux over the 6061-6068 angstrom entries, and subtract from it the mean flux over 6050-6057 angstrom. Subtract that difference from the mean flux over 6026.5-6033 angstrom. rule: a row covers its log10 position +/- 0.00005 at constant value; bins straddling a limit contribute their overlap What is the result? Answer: 19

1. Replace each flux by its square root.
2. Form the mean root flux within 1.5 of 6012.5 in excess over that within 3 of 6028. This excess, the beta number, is -0.14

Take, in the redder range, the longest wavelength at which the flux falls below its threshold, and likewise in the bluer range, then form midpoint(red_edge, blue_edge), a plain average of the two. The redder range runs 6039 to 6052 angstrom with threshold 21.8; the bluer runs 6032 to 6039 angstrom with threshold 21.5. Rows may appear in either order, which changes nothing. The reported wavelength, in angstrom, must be 6041.8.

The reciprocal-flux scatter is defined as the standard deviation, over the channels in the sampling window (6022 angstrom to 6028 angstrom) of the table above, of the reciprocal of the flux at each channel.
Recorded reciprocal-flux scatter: 0.0002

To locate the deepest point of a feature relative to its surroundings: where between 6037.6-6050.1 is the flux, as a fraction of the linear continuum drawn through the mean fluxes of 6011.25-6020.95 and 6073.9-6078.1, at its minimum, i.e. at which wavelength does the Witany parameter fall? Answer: 6049.44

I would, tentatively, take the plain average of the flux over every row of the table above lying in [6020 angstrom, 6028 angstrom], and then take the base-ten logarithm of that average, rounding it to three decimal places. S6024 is 1.341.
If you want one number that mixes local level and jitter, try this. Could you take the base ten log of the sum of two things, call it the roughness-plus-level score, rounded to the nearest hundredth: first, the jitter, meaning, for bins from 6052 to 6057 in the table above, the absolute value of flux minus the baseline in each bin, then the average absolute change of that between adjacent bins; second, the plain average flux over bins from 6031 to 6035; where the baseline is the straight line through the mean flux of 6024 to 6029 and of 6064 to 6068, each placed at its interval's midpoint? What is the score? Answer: 1.34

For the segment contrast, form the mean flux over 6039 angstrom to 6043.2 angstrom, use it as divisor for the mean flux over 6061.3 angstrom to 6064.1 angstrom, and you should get 1.00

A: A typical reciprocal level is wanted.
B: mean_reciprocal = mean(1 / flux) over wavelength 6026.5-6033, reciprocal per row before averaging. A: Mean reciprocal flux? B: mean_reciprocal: 0.0465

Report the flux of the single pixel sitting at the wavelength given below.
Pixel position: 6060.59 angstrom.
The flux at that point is 21.34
